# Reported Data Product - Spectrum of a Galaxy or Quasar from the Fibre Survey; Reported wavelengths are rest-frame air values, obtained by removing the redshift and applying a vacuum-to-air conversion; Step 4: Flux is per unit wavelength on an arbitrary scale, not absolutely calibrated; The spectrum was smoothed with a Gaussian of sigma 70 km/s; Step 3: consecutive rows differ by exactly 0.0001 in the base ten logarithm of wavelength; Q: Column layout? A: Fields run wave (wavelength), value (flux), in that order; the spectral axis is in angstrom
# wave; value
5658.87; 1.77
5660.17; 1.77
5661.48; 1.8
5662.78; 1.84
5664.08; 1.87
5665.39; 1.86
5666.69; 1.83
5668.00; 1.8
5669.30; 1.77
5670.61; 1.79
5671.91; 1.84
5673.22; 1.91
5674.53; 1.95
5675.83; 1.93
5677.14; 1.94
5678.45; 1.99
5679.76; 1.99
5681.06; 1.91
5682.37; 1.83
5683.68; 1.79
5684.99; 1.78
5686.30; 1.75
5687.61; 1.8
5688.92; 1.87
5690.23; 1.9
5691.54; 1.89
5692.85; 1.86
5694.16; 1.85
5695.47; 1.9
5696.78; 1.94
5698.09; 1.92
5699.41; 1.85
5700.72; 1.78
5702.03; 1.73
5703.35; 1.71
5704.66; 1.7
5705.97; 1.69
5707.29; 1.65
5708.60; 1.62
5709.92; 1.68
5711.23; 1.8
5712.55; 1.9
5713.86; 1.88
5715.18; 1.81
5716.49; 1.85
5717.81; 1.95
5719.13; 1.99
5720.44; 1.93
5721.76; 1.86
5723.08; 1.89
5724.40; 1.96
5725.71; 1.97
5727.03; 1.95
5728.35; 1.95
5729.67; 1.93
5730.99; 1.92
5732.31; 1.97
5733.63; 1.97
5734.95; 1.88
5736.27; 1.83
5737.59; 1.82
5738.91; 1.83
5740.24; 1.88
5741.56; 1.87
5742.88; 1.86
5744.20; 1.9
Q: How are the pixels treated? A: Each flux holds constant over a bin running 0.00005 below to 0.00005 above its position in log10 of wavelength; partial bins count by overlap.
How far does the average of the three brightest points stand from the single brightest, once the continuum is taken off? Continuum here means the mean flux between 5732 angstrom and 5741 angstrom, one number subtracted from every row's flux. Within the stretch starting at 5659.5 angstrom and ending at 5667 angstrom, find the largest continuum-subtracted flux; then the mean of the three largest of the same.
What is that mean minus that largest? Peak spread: -0.013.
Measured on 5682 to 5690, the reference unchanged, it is -0.037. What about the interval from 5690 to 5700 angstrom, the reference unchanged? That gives -0.020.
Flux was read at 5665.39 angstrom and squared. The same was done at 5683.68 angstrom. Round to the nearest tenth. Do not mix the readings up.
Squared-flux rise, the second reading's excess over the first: -0.3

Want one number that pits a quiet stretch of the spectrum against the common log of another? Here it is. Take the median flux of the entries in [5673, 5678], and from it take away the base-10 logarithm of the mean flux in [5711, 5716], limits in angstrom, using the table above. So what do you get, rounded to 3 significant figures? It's 1.67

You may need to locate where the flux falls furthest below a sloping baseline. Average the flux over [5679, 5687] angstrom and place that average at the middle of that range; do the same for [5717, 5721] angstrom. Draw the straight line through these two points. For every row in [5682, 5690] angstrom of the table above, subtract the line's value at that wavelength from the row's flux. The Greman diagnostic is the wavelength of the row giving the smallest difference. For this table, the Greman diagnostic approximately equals 5686.30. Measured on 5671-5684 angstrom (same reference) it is 5683.68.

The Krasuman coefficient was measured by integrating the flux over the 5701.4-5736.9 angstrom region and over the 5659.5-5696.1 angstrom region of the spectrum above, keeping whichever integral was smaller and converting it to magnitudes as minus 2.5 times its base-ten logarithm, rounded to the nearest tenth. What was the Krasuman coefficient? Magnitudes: -4.5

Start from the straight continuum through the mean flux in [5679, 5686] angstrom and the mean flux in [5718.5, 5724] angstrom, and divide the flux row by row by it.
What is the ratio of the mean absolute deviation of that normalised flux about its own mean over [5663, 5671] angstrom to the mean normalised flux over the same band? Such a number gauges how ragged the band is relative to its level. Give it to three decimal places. 0.020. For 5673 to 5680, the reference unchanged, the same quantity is 0.012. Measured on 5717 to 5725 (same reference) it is 0.020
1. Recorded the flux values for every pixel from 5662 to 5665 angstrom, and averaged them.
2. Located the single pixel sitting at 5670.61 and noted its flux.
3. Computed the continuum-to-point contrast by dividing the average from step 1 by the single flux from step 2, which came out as 1.04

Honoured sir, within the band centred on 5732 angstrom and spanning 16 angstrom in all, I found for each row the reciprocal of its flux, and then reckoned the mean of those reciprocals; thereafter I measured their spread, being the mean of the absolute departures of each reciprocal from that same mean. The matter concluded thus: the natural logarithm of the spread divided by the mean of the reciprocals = -3.6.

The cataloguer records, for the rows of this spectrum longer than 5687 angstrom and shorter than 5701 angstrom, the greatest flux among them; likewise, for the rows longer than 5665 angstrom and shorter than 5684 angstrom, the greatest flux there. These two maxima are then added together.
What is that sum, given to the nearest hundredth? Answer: 3.93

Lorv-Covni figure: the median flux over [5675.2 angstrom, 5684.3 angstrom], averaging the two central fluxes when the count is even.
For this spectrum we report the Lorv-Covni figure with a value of 1.93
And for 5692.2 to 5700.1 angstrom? 1.88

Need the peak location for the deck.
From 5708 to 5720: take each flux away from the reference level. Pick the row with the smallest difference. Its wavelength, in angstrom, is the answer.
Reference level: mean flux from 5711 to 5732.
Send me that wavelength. 5719.13 angstrom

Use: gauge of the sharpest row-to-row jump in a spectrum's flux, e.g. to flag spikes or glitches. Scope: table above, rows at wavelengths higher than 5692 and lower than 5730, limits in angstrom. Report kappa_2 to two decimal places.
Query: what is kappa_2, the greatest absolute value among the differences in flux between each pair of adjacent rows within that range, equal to 0.12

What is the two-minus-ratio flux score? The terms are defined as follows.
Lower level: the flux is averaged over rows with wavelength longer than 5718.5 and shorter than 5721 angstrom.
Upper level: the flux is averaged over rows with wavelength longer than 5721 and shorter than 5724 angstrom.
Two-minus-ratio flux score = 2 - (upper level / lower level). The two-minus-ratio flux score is 1.04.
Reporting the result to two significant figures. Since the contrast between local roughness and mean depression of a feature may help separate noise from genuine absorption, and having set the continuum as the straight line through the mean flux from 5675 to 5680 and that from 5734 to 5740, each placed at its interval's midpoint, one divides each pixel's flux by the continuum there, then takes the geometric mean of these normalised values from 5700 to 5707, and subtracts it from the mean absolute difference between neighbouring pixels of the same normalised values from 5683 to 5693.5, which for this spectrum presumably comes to -0.88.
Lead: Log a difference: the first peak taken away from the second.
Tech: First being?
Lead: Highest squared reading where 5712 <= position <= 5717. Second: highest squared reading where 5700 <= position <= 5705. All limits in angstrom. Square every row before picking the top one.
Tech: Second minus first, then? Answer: -0.4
